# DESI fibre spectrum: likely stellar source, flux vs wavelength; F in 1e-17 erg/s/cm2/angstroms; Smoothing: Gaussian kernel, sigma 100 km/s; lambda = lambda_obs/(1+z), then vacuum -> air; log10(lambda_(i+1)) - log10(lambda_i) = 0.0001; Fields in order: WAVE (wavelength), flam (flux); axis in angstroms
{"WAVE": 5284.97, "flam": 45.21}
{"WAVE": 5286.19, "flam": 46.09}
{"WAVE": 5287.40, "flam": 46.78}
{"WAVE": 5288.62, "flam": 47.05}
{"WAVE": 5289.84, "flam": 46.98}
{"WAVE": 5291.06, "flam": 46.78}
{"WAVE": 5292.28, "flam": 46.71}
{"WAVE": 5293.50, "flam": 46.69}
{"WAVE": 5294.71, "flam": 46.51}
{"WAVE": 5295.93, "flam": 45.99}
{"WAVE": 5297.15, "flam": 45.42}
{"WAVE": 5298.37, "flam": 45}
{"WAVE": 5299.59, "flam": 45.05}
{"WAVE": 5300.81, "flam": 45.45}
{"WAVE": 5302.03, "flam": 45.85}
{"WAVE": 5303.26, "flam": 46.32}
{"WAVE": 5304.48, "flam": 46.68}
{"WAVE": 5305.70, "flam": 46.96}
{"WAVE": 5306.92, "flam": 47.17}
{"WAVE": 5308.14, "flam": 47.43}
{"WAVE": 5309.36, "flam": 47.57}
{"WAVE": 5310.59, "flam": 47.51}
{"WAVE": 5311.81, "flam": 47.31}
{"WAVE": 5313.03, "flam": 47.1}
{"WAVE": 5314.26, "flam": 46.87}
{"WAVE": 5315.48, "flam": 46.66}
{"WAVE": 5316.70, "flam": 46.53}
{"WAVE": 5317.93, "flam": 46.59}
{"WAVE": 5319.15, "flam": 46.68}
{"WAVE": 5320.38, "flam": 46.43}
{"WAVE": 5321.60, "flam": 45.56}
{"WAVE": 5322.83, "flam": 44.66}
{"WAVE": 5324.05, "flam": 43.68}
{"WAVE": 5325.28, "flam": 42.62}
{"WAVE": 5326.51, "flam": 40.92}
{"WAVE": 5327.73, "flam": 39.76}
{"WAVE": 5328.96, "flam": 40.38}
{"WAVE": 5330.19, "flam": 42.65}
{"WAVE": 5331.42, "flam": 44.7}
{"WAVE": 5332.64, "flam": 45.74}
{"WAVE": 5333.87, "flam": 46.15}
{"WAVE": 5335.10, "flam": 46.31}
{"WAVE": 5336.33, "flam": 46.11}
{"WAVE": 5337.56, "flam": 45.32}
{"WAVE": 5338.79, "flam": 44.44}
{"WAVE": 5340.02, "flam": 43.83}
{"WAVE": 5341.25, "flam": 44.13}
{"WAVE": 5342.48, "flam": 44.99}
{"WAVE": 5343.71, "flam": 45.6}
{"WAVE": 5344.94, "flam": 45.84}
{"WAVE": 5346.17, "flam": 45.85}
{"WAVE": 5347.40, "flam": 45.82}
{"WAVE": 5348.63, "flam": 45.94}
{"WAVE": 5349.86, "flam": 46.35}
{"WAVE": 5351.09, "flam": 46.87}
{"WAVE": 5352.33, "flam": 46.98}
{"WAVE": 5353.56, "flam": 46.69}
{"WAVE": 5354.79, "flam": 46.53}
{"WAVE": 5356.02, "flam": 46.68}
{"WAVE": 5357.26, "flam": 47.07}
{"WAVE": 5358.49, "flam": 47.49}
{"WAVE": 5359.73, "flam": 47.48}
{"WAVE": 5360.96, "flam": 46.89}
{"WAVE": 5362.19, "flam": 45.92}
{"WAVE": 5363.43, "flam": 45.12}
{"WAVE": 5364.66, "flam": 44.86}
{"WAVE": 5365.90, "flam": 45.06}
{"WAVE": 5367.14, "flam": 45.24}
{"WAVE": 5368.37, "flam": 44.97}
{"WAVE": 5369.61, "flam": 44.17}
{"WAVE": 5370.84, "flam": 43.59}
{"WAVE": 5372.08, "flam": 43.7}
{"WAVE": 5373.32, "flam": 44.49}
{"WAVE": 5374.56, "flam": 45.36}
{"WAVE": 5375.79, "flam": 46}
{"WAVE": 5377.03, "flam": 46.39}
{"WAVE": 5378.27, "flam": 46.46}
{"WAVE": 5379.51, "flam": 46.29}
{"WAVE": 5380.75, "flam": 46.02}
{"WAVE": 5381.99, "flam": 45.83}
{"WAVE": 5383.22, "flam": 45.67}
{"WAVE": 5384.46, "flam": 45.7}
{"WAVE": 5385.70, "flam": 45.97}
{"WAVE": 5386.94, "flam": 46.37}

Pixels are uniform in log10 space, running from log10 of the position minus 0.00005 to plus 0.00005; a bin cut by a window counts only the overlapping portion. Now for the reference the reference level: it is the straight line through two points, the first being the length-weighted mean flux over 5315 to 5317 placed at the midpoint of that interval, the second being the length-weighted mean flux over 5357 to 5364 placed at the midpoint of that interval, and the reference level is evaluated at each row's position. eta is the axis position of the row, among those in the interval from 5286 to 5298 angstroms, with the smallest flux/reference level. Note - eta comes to 5297.15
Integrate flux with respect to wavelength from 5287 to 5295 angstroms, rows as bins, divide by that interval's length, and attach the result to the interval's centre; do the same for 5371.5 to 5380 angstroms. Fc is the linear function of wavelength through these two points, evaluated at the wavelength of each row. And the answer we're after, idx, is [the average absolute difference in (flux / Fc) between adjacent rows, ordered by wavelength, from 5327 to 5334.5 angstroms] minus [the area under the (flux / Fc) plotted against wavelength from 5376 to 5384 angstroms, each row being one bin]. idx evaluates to -8.09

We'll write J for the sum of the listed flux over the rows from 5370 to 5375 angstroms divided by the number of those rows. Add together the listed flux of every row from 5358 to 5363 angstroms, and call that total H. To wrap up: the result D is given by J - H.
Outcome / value -143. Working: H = 188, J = 44.3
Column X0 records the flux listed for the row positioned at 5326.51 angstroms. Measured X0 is 40.92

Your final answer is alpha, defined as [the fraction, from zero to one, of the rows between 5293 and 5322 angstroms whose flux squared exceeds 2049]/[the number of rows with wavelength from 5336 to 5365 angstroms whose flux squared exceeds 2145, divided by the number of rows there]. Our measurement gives 2.2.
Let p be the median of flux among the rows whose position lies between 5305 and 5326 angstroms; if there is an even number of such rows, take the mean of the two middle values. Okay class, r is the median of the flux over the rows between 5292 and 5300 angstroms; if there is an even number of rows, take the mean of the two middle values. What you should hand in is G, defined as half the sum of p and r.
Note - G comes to 46.3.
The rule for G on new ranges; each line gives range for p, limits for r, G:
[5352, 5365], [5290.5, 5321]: 46.7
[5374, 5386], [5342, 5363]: 46.3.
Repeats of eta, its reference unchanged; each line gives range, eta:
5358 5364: 5363.43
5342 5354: 5342.48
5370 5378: 5370.84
